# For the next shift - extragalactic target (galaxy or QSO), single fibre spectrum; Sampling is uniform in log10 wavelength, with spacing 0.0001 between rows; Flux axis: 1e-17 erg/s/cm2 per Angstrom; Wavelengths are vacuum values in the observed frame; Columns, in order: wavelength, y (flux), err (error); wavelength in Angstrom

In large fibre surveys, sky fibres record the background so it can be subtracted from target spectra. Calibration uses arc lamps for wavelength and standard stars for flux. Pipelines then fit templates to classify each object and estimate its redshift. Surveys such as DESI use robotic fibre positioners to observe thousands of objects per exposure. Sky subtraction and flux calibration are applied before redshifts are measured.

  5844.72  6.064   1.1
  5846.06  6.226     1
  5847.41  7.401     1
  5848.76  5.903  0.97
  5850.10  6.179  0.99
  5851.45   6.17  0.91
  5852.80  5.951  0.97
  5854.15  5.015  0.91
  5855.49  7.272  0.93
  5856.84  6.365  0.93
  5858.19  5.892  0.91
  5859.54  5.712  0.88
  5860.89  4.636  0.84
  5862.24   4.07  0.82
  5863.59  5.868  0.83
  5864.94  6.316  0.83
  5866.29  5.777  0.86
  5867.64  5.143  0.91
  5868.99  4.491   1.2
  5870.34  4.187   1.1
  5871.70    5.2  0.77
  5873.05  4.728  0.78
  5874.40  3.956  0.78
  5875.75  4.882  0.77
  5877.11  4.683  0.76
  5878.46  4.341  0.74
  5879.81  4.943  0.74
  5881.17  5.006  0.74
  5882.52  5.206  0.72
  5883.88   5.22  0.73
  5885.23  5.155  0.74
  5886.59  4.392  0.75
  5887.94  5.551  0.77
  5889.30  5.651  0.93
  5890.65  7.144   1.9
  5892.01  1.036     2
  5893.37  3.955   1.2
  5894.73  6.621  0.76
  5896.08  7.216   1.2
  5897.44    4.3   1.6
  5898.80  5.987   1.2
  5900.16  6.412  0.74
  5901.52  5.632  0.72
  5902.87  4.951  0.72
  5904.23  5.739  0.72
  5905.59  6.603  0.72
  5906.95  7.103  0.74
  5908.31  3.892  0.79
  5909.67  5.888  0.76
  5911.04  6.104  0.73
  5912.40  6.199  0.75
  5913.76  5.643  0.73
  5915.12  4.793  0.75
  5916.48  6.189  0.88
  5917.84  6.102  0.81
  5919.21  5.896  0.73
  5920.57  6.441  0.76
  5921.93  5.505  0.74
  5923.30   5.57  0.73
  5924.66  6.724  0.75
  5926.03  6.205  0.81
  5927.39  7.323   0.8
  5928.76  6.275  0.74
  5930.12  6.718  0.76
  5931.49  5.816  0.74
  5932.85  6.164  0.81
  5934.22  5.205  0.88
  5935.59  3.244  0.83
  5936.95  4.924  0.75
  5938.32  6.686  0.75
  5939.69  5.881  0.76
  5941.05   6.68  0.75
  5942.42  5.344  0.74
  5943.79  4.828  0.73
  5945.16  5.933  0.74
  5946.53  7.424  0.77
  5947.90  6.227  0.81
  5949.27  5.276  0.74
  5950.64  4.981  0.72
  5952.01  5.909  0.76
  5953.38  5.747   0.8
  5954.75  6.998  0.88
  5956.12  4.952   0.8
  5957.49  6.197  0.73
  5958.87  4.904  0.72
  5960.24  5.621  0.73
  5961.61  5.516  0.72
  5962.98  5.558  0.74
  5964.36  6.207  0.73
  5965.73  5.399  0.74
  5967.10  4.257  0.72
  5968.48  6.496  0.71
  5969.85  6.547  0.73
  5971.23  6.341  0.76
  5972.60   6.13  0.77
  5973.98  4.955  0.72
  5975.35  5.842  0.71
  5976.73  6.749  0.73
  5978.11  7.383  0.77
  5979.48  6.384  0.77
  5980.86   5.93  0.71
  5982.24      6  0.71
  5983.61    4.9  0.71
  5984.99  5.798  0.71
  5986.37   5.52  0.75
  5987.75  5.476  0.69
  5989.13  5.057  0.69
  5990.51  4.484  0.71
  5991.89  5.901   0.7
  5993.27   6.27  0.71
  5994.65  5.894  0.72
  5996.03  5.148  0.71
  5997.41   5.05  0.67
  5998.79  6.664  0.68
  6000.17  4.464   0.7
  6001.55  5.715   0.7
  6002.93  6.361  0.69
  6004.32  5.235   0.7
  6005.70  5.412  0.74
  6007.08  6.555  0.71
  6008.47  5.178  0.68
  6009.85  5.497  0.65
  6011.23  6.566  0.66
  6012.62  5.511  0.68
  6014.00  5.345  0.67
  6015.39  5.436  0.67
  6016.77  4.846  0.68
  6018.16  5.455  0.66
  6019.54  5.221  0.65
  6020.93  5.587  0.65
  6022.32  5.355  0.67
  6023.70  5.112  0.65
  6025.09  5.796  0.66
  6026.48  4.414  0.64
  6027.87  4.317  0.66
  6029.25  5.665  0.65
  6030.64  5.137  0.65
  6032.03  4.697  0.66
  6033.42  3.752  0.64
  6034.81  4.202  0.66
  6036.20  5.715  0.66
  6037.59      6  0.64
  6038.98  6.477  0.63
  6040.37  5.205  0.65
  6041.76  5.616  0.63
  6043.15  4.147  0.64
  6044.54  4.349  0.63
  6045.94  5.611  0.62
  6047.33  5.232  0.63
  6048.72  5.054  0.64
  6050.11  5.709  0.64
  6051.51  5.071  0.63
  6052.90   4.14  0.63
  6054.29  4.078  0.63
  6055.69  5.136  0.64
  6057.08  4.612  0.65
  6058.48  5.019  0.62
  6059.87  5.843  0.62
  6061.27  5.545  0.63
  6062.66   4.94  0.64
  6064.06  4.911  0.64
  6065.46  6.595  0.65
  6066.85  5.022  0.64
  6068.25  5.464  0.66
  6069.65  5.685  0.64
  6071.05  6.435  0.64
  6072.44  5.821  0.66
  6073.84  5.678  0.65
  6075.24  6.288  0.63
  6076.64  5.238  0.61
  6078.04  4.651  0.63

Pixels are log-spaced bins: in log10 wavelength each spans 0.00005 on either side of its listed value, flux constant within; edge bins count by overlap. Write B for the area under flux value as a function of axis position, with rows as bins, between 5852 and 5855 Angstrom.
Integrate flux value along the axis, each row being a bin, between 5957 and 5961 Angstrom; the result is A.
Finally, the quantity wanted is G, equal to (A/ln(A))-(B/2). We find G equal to -1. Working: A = 22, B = 17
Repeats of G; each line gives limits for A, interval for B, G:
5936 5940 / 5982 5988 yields -9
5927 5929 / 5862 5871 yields -18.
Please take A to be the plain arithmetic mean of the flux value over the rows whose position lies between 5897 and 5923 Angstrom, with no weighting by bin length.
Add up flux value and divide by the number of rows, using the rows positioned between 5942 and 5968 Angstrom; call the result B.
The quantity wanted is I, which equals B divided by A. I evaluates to 0.98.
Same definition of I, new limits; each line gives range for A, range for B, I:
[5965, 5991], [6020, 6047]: 0.89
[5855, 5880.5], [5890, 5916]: 1.07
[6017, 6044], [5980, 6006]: 1.08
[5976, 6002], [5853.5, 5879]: 0.91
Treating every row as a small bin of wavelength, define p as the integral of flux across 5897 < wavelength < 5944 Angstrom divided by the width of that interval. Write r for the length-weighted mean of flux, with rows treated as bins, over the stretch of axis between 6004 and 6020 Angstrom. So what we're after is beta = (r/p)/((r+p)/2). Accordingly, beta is 0.168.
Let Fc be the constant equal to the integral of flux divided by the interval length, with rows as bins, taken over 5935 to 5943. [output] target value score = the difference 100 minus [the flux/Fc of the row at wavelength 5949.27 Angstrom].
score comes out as 99.0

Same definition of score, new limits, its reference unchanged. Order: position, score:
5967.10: 99.2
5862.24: 99.3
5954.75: 98.7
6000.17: 99.2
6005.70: 99.0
